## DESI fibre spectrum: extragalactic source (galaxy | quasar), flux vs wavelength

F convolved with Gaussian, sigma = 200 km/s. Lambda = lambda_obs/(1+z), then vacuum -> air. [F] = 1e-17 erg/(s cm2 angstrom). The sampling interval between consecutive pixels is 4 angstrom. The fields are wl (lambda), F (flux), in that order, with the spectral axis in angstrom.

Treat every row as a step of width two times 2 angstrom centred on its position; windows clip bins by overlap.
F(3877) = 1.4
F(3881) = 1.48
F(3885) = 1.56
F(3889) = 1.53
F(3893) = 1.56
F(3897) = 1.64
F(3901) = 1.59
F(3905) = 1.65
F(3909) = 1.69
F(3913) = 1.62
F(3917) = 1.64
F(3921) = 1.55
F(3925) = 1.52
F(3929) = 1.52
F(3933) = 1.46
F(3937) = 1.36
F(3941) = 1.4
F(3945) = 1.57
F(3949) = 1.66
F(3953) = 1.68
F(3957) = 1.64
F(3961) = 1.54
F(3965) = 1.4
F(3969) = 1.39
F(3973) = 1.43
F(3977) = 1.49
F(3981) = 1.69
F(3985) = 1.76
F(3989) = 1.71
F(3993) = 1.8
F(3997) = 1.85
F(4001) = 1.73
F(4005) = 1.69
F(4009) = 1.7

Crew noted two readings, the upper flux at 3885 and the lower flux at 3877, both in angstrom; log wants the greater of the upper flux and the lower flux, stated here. 1.56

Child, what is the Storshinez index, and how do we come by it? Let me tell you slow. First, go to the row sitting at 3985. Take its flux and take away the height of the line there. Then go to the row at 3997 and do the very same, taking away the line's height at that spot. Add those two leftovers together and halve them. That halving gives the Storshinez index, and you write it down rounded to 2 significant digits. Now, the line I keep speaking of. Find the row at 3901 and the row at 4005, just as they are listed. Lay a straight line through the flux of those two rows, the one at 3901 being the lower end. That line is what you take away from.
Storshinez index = 0.13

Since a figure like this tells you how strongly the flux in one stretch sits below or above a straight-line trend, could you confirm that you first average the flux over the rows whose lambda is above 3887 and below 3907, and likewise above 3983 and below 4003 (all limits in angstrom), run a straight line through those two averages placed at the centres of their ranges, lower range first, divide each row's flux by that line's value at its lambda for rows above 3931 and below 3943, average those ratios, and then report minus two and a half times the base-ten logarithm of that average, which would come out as 0.18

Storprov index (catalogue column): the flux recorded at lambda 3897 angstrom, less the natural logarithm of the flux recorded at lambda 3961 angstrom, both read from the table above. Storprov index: 1.21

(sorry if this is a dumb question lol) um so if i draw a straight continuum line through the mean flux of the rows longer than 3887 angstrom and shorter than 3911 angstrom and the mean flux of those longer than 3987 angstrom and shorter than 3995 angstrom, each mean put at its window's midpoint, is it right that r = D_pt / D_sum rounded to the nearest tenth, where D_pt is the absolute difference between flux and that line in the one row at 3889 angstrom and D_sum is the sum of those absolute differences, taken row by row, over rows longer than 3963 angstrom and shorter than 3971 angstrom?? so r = 0.1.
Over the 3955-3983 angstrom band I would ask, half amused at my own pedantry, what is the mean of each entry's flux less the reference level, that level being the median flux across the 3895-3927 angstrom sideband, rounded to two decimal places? -0.12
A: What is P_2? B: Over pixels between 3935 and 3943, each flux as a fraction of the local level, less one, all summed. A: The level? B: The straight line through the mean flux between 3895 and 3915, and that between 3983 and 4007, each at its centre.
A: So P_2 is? -0.36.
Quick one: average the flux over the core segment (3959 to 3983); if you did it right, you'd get 1.49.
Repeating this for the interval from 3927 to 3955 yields 1.52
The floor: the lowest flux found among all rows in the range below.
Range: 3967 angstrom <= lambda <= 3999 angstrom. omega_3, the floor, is 1.39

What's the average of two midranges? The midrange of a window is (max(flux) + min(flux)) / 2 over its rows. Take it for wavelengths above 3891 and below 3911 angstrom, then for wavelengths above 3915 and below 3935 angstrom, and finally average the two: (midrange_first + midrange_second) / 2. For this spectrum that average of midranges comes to 1.59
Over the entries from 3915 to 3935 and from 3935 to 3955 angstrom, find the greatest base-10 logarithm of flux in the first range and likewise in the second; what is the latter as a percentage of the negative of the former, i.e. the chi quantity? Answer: -105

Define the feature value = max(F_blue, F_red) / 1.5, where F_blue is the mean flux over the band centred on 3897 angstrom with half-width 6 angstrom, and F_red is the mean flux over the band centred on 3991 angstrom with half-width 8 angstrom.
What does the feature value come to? 1.19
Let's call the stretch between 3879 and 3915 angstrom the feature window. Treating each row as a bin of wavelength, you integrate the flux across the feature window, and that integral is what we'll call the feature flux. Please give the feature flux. 57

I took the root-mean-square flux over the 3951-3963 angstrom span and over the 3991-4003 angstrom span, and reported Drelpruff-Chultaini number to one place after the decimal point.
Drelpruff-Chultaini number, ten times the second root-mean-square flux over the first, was 11.1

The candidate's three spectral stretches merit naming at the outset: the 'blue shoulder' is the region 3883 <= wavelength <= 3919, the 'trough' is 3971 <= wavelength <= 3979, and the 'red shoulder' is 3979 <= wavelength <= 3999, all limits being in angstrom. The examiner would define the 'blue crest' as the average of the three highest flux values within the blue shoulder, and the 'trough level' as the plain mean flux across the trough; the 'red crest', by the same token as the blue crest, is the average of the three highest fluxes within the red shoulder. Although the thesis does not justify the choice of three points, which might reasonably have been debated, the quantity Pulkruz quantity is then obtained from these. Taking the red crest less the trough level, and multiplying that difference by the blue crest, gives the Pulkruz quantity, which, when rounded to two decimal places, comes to 0.57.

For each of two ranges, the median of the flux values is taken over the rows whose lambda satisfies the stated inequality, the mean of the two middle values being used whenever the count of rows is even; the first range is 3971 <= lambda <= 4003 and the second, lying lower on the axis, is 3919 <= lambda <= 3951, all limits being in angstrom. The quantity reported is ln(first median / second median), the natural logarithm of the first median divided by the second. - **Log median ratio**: 0.12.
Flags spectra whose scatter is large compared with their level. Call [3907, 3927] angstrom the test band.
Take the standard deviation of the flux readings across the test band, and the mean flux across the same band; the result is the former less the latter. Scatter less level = -1.54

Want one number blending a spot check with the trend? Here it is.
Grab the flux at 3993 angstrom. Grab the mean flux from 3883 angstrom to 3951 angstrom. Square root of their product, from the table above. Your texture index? 1.68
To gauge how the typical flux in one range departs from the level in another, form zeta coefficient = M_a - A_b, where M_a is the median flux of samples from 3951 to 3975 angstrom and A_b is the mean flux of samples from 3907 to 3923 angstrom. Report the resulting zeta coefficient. -0.14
